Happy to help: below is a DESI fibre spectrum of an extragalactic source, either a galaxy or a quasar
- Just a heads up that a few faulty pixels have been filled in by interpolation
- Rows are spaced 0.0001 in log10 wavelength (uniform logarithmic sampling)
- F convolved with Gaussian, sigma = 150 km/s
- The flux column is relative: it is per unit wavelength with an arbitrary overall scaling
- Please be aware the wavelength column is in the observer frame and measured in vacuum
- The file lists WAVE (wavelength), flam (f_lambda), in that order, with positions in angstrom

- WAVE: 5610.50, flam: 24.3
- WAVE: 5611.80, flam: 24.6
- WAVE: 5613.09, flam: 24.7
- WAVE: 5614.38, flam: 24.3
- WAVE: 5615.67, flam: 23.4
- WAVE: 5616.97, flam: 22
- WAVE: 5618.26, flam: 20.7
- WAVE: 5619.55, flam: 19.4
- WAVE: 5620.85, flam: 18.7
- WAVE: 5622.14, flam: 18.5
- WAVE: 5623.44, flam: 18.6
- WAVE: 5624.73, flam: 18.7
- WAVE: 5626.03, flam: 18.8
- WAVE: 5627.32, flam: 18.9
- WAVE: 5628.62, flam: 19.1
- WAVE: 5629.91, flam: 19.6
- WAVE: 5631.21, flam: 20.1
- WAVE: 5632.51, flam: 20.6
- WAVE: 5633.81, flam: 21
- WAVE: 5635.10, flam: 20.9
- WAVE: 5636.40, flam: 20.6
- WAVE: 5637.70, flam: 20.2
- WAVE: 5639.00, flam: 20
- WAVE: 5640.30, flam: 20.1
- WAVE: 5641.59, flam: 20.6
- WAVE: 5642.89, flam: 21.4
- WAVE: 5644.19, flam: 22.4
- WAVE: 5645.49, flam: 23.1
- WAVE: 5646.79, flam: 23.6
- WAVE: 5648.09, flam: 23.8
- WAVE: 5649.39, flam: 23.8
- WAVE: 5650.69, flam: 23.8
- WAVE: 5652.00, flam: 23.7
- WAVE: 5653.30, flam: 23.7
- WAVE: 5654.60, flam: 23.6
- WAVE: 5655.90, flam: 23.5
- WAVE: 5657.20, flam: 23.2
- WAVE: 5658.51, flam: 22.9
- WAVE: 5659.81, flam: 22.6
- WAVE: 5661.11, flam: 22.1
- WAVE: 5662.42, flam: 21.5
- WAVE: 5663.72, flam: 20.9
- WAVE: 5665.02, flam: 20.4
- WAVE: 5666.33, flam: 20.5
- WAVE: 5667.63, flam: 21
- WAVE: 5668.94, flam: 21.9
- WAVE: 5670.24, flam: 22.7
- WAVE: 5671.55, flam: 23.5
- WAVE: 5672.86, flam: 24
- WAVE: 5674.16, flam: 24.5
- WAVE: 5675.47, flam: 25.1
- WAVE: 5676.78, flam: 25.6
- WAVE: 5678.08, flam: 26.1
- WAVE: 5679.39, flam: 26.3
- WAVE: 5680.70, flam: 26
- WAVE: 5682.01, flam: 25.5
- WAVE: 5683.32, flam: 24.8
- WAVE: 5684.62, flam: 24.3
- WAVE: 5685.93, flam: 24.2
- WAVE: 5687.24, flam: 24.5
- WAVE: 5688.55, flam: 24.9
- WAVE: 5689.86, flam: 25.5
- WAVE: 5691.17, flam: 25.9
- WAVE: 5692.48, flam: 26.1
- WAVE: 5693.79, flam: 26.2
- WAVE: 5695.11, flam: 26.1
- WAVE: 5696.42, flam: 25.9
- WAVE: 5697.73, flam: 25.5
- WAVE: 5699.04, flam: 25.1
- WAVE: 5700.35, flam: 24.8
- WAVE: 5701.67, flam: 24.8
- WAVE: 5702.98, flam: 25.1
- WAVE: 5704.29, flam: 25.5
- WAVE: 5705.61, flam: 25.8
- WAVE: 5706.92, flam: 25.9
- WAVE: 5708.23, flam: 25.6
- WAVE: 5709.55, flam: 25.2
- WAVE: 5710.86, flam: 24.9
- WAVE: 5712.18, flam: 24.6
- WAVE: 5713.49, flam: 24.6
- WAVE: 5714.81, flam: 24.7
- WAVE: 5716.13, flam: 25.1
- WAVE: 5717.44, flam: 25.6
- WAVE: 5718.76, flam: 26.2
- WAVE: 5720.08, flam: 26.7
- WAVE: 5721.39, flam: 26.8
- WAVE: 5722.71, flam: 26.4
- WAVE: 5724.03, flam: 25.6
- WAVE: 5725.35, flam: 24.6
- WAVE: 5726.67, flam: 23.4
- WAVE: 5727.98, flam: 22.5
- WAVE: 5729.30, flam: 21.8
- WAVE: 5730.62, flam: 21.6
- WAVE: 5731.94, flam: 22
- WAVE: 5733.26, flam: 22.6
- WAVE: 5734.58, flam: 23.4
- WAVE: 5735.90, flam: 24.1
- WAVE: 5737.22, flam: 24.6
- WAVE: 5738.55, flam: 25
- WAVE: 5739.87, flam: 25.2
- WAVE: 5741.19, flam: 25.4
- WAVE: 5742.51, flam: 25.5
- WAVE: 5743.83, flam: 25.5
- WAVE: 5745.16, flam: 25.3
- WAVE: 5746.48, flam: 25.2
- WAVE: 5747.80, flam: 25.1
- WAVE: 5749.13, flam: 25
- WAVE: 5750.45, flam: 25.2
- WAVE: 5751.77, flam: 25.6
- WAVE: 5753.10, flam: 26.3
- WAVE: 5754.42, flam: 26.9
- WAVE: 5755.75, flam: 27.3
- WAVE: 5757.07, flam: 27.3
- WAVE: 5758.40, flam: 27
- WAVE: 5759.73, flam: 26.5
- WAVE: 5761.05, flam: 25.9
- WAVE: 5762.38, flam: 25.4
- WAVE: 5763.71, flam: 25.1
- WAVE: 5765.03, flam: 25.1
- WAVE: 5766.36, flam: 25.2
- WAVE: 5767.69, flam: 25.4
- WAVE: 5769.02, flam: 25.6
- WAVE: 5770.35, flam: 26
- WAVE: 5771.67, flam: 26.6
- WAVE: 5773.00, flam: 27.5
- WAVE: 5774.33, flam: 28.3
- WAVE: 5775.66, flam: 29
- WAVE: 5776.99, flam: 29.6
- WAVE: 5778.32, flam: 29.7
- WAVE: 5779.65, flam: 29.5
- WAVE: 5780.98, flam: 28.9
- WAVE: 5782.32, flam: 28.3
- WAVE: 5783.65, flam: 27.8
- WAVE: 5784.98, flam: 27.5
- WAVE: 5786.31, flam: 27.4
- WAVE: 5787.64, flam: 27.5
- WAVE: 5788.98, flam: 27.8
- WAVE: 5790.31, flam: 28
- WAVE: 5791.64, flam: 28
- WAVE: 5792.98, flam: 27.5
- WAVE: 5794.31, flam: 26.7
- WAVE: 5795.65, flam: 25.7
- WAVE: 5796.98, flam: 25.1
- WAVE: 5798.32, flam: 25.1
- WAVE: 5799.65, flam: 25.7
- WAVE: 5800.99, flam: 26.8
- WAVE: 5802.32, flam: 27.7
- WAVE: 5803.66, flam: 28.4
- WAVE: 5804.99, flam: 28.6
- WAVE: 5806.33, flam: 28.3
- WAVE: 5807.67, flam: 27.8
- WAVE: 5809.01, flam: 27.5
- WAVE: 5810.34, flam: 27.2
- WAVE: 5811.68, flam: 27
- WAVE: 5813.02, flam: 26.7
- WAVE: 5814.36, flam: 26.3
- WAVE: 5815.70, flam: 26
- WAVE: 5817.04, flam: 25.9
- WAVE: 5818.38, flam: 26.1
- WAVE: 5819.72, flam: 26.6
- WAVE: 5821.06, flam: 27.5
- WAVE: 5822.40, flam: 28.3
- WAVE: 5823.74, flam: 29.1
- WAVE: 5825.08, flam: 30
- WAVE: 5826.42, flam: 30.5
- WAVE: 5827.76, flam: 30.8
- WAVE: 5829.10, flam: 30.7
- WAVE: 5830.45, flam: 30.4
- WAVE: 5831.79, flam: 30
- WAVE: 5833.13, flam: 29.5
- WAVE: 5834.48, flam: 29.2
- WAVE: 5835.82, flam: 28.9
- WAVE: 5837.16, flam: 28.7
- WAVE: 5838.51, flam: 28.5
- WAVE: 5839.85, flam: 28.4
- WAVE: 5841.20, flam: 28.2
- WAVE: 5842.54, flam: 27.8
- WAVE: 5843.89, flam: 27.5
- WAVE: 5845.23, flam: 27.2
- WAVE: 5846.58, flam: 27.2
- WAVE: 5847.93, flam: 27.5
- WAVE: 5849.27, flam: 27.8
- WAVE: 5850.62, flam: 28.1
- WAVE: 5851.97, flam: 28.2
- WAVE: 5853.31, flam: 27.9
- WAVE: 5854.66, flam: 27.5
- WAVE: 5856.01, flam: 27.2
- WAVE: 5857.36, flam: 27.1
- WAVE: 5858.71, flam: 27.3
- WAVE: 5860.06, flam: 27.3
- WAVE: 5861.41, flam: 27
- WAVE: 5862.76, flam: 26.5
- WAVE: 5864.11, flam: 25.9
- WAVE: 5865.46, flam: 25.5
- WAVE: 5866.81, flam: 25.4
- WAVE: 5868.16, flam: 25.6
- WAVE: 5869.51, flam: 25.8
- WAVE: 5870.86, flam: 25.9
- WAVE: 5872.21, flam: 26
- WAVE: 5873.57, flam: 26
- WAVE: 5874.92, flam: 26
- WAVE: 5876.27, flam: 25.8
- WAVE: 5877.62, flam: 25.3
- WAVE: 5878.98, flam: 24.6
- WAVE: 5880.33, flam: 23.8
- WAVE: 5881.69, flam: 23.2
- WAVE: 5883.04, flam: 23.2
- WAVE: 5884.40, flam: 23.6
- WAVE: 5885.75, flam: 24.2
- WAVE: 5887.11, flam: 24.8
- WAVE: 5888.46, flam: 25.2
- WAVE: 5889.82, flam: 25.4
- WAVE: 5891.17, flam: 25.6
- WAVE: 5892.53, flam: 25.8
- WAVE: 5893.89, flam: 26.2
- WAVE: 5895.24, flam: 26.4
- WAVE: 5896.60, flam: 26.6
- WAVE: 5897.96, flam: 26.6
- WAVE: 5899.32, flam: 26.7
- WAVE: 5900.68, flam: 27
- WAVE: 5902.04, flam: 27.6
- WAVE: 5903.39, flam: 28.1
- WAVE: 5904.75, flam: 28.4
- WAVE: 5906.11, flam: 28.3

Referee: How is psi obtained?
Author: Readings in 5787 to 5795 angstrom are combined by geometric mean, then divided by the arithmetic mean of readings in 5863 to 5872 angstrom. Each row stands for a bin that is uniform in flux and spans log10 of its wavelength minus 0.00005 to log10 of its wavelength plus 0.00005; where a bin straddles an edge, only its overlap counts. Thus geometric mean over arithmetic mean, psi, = 1.07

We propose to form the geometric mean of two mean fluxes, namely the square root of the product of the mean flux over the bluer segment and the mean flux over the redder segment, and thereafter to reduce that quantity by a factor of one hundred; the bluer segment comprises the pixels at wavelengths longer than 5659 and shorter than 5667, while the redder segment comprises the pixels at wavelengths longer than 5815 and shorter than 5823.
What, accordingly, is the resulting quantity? 0.239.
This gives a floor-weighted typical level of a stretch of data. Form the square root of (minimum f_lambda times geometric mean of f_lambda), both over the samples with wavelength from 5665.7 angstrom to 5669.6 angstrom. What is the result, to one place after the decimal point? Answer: 20.8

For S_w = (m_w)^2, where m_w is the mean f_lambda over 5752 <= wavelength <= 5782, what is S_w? 729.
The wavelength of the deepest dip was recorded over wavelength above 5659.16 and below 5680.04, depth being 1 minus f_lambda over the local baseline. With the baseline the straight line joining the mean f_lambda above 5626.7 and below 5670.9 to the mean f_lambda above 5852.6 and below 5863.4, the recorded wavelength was 5665.02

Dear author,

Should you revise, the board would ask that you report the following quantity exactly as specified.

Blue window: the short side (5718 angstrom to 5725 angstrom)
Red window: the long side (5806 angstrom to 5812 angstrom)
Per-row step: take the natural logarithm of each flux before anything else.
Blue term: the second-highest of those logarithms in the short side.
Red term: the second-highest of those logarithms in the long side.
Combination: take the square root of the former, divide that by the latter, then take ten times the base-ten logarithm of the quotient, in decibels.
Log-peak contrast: -2.64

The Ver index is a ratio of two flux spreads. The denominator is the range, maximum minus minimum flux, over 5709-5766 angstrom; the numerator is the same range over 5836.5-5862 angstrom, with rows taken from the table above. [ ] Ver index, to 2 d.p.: 0.30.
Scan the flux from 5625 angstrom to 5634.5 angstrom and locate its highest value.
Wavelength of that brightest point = 5633.81 angstrom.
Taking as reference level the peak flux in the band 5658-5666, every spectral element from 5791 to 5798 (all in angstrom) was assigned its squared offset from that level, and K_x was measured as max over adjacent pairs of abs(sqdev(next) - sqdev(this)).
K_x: 7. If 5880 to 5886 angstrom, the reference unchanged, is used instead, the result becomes 1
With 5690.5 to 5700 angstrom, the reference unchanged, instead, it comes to 2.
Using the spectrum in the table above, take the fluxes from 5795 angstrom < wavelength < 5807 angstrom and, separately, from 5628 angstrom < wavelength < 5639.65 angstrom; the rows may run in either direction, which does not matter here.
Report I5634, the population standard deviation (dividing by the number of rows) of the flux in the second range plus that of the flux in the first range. 1.96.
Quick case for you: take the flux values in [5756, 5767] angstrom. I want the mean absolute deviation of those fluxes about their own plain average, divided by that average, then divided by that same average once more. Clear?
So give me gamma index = 0.0011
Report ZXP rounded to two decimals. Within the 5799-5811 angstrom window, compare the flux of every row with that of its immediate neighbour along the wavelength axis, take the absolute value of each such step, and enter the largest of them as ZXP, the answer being 1.10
